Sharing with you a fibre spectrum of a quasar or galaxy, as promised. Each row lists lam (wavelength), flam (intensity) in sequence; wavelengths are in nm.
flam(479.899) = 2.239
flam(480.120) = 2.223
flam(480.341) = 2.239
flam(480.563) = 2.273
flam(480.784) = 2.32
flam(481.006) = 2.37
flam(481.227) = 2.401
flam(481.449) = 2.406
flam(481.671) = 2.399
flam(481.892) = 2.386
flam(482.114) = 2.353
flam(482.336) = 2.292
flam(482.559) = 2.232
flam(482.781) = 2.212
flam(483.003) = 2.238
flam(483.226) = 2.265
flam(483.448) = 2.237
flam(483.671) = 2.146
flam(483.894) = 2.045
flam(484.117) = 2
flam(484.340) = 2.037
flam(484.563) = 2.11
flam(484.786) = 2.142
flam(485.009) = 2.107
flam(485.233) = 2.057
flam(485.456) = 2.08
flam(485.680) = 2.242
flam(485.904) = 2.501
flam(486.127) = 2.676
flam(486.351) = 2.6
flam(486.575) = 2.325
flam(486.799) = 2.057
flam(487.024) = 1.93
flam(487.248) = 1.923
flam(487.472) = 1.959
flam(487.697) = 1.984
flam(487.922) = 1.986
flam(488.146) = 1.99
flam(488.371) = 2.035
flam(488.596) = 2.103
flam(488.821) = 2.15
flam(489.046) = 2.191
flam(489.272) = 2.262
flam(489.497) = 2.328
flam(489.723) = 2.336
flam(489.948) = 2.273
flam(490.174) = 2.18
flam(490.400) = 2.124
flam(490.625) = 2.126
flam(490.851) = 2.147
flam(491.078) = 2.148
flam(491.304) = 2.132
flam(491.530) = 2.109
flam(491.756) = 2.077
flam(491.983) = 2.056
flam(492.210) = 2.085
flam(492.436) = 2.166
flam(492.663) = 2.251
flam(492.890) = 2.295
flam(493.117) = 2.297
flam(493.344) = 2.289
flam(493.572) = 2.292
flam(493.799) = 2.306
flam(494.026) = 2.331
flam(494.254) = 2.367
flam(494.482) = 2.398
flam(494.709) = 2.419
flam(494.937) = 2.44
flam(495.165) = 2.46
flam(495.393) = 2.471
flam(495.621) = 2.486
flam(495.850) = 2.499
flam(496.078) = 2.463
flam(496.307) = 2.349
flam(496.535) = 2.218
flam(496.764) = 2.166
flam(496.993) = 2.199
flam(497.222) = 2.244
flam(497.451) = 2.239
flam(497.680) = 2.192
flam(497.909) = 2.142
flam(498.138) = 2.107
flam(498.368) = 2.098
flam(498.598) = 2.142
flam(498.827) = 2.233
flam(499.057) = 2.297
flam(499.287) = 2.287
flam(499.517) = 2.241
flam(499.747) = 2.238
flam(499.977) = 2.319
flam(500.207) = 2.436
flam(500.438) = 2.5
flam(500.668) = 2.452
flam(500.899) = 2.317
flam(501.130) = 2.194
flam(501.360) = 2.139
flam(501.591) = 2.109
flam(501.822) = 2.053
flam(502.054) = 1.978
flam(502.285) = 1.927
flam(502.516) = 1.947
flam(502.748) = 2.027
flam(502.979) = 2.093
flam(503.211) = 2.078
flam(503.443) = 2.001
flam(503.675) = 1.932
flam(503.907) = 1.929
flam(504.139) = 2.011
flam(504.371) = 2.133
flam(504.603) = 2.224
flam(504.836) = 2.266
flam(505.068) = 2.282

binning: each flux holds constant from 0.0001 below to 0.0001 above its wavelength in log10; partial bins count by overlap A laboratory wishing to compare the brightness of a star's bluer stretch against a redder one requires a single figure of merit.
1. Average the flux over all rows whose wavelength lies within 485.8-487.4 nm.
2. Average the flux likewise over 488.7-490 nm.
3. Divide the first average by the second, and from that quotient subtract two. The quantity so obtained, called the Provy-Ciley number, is -0.99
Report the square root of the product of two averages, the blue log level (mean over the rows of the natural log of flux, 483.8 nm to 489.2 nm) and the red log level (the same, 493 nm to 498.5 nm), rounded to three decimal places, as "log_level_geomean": 0.794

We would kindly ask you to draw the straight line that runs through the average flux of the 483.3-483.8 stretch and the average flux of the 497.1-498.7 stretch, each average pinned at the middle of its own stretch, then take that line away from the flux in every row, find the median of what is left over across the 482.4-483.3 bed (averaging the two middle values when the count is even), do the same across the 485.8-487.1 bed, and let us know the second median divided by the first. 5.4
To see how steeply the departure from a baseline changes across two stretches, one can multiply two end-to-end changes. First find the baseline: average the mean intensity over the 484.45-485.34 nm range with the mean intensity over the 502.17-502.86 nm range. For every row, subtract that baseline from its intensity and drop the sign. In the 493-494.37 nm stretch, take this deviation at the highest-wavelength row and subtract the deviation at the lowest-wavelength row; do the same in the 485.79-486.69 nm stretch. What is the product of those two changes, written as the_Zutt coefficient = -0.01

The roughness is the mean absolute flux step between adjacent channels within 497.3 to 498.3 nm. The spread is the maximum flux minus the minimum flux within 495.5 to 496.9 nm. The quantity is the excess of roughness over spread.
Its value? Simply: -0.29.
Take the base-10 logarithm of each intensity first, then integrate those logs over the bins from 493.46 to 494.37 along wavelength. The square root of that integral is 0.577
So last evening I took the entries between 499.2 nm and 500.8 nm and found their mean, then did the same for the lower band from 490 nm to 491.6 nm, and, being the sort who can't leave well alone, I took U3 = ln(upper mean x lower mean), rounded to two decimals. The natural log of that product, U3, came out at 1.62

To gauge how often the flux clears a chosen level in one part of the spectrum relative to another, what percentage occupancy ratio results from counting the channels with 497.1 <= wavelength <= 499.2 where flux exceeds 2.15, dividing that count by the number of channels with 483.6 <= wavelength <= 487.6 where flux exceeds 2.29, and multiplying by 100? 125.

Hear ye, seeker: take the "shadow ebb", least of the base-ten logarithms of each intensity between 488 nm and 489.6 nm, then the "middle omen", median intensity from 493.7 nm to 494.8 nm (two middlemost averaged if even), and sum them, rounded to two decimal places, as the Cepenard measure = 2.67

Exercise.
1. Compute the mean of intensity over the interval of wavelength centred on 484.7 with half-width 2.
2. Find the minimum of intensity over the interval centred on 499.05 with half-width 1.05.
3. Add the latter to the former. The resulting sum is 4.32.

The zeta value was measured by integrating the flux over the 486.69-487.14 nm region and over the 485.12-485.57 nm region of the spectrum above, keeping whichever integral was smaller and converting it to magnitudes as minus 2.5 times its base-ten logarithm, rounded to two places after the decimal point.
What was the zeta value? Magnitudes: 0.12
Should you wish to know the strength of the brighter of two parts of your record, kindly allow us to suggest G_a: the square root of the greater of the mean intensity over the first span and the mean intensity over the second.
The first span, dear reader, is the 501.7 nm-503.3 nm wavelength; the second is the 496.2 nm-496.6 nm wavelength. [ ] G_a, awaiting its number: 1.51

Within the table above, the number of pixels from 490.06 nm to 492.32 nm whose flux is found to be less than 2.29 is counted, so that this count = 10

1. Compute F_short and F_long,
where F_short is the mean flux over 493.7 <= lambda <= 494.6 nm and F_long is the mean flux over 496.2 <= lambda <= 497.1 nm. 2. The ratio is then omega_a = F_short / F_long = 1.05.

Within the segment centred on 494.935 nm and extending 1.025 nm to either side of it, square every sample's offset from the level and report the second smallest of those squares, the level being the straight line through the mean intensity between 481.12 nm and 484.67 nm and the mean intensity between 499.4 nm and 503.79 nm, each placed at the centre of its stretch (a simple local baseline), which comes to 0.032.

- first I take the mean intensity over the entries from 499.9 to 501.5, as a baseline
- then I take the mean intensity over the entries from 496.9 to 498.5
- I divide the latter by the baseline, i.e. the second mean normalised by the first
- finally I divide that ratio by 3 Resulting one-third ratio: 0.31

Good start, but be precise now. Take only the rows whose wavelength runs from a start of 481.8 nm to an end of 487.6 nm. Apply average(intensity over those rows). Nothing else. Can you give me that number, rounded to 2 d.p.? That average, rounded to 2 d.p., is 2.20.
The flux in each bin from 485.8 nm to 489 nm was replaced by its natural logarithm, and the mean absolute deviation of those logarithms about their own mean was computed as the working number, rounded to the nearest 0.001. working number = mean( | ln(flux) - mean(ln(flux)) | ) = 0.093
